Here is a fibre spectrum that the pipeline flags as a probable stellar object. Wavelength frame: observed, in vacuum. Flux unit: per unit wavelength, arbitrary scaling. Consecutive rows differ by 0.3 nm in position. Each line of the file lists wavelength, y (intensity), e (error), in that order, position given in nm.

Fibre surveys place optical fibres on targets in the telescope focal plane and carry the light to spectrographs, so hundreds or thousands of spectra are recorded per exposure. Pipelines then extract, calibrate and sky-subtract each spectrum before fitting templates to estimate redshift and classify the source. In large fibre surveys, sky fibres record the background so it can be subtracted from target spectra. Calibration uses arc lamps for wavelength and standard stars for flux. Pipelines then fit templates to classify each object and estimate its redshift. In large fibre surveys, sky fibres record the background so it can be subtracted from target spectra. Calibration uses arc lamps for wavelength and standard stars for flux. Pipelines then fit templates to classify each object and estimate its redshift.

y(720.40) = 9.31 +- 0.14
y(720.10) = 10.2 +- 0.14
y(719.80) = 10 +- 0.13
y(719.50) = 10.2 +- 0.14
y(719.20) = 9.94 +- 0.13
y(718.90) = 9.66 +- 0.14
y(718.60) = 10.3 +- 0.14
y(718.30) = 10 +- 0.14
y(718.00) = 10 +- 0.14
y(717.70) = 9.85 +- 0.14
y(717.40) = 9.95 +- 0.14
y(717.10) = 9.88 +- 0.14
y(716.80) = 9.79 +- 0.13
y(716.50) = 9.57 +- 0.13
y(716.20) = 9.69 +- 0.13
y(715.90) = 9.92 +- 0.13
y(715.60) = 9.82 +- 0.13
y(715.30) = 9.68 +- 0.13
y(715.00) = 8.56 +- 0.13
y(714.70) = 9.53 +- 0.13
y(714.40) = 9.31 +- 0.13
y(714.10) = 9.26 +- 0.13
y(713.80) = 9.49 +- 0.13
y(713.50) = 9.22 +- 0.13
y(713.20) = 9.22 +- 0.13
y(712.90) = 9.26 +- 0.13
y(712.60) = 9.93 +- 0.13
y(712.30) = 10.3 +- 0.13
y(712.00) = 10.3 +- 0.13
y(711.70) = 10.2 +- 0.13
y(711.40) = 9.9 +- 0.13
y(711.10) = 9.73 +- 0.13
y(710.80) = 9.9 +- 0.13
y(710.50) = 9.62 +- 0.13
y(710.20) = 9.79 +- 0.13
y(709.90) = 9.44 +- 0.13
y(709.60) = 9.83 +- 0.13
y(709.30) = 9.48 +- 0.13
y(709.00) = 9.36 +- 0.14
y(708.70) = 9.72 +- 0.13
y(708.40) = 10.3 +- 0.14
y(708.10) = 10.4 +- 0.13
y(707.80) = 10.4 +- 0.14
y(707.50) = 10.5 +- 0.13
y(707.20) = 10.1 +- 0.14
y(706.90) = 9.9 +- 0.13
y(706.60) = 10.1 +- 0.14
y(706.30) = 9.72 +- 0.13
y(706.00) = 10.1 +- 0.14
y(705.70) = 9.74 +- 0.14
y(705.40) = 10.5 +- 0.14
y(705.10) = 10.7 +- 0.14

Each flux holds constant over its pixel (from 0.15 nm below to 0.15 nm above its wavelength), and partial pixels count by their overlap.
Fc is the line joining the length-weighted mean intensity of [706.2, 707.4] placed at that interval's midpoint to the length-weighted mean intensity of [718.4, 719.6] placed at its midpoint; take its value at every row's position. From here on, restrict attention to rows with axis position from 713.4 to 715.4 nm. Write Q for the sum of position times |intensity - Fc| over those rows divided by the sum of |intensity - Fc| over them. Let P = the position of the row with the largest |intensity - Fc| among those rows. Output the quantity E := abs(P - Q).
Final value 0.59 nm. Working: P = 715.00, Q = 714.41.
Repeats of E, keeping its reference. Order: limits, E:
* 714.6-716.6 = 0.36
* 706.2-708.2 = 0.07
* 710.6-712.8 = 0.26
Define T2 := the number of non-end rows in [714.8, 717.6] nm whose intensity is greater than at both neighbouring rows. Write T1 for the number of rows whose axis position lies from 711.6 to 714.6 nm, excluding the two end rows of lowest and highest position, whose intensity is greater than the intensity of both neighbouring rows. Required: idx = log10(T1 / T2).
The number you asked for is 0.00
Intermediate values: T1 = 1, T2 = 1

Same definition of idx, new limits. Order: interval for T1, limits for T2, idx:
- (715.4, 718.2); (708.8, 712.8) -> -0.18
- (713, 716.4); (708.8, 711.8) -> 0.00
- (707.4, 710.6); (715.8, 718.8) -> 0.30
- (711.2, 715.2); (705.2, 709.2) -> -0.18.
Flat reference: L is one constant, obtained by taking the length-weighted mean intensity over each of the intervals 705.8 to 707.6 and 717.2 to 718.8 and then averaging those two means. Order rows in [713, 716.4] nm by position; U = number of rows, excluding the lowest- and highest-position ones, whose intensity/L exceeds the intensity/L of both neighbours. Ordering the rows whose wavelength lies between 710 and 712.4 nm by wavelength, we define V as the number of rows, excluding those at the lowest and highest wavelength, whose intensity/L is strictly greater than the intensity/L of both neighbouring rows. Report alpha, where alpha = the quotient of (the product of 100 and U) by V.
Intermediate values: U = 3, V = 1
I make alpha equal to 300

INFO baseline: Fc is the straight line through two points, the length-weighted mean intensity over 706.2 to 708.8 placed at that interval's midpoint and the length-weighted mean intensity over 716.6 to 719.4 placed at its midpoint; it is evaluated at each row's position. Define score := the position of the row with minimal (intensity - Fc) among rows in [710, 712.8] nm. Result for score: 710.50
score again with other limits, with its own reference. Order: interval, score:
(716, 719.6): 716.50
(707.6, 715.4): 715.00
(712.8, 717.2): 715.00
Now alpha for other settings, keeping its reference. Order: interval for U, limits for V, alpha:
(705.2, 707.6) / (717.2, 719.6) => 200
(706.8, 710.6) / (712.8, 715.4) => 150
